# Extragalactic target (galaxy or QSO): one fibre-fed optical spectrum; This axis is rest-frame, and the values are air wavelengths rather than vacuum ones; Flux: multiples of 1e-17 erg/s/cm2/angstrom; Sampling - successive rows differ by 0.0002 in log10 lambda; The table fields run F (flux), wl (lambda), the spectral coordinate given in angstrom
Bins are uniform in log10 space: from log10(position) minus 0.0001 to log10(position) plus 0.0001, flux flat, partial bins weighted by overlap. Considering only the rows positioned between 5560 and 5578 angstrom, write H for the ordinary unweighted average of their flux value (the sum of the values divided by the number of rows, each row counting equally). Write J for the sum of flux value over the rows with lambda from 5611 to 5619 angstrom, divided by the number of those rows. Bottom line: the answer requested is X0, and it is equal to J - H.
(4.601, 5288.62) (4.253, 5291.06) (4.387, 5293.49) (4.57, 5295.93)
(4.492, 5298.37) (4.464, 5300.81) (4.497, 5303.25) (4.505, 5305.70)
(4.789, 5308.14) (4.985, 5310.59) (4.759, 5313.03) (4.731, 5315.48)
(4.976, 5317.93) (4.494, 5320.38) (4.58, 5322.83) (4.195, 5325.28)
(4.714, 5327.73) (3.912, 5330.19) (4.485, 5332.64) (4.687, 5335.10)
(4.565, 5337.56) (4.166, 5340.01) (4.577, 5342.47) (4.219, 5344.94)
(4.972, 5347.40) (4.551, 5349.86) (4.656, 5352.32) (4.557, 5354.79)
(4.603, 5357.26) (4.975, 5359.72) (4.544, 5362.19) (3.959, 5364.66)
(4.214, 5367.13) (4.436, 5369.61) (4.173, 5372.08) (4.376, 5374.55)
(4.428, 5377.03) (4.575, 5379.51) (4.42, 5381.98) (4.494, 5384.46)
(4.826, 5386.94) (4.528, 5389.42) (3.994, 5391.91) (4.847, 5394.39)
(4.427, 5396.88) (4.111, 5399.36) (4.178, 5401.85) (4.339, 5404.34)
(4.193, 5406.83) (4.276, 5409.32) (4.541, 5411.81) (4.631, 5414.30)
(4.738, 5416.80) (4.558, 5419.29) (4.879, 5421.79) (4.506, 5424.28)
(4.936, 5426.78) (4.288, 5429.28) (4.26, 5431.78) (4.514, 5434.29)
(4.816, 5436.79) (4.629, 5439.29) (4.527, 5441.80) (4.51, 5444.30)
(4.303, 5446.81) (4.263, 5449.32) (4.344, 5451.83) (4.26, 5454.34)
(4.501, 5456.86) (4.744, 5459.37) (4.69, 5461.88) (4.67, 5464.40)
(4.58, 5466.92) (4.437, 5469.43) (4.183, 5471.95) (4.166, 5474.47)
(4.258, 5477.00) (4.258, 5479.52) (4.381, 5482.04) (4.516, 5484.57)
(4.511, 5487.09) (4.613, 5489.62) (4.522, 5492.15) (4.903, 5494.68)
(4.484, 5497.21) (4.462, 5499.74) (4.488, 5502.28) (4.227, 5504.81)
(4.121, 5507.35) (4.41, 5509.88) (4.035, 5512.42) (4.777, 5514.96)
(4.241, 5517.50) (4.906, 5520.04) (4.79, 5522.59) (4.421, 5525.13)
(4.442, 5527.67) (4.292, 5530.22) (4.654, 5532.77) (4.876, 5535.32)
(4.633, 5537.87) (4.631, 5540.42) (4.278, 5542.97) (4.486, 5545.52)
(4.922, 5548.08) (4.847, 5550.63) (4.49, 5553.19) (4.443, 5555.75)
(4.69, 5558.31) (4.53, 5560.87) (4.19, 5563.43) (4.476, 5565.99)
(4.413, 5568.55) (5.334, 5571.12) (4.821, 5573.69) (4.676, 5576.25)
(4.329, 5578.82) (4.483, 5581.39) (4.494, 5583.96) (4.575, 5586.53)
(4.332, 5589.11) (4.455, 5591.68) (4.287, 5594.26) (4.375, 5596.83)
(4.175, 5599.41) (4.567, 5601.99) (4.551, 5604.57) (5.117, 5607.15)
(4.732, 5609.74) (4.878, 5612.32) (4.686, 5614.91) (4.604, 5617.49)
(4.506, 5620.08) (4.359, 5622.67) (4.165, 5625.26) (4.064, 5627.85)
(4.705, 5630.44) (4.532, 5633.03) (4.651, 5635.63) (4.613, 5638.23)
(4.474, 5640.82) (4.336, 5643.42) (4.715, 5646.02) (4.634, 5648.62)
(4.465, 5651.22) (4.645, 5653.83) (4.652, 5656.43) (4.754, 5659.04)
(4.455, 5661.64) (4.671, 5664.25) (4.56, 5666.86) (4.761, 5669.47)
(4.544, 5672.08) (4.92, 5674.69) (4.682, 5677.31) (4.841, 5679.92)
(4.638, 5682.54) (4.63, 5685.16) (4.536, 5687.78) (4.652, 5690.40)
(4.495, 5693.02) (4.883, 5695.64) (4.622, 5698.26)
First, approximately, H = 4.63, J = 4.72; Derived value 0.09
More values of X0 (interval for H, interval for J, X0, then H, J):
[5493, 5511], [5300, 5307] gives 0.05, 4.44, 4.49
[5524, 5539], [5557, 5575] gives 0.08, 4.55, 4.64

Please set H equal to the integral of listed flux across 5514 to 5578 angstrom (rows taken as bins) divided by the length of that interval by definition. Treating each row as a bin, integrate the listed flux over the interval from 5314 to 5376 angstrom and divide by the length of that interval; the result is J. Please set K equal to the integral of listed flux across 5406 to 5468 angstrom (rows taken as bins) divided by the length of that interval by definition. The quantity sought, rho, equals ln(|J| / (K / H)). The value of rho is 1.520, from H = 4.61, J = 4.49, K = 4.53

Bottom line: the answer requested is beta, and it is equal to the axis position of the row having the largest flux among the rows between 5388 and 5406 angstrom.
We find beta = 5394.39 angstrom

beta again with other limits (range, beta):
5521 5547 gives 5535.32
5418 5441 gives 5426.78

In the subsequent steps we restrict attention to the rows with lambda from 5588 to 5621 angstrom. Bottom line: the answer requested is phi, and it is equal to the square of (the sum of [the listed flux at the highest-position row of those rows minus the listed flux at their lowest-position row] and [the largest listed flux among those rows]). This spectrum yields 28.0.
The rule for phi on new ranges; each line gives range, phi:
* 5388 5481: 21.8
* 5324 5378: 27.1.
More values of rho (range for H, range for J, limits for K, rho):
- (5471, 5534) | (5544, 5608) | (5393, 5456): 1.510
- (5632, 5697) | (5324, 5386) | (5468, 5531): 1.538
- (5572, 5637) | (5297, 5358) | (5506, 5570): 1.520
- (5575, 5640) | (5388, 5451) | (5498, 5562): 1.496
